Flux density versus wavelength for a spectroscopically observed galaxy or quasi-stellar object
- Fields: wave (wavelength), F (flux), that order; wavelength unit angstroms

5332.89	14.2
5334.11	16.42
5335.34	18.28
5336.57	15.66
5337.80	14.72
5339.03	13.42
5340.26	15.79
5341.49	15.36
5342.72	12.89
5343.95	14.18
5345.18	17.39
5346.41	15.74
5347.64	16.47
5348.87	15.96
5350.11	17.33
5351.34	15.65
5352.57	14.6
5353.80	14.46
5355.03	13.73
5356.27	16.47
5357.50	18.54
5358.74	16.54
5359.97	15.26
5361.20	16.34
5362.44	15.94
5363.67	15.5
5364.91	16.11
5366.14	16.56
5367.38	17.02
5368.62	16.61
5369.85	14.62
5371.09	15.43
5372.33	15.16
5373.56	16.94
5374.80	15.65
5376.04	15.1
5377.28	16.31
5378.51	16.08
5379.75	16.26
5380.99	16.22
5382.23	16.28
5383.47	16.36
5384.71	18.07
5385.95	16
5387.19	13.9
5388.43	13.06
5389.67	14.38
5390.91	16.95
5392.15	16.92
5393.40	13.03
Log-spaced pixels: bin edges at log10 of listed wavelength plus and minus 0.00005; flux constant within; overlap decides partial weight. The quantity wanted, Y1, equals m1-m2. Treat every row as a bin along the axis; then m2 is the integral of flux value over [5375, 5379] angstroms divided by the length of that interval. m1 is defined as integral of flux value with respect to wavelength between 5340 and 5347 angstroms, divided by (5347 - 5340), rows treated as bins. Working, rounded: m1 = 15.2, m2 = 15.8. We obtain -0.6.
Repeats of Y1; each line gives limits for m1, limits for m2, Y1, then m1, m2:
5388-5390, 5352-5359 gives -2.0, 13.7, 15.7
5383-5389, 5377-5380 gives -0.8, 15.5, 16.2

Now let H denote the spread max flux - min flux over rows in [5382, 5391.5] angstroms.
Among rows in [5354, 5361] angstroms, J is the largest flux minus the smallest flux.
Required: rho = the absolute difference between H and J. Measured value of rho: 0.2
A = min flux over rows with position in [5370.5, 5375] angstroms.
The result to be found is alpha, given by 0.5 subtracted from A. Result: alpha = 14.7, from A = 15.16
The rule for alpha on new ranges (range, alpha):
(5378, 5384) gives 15.6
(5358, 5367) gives 14.8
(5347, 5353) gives 14.1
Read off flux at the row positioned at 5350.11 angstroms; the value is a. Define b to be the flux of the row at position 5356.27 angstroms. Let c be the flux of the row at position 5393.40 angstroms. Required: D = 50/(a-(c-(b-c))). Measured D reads 6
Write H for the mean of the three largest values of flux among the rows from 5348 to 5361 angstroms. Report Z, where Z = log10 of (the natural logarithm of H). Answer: 0.456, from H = 17.5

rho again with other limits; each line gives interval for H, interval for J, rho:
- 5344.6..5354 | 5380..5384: 2.8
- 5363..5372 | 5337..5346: 2.1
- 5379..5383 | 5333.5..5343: 5.3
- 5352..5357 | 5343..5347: 0.5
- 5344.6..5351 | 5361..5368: 0.1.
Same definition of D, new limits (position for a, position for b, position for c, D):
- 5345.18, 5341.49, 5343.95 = 11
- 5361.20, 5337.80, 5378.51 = -45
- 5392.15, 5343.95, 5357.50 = -8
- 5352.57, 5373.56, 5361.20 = -44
